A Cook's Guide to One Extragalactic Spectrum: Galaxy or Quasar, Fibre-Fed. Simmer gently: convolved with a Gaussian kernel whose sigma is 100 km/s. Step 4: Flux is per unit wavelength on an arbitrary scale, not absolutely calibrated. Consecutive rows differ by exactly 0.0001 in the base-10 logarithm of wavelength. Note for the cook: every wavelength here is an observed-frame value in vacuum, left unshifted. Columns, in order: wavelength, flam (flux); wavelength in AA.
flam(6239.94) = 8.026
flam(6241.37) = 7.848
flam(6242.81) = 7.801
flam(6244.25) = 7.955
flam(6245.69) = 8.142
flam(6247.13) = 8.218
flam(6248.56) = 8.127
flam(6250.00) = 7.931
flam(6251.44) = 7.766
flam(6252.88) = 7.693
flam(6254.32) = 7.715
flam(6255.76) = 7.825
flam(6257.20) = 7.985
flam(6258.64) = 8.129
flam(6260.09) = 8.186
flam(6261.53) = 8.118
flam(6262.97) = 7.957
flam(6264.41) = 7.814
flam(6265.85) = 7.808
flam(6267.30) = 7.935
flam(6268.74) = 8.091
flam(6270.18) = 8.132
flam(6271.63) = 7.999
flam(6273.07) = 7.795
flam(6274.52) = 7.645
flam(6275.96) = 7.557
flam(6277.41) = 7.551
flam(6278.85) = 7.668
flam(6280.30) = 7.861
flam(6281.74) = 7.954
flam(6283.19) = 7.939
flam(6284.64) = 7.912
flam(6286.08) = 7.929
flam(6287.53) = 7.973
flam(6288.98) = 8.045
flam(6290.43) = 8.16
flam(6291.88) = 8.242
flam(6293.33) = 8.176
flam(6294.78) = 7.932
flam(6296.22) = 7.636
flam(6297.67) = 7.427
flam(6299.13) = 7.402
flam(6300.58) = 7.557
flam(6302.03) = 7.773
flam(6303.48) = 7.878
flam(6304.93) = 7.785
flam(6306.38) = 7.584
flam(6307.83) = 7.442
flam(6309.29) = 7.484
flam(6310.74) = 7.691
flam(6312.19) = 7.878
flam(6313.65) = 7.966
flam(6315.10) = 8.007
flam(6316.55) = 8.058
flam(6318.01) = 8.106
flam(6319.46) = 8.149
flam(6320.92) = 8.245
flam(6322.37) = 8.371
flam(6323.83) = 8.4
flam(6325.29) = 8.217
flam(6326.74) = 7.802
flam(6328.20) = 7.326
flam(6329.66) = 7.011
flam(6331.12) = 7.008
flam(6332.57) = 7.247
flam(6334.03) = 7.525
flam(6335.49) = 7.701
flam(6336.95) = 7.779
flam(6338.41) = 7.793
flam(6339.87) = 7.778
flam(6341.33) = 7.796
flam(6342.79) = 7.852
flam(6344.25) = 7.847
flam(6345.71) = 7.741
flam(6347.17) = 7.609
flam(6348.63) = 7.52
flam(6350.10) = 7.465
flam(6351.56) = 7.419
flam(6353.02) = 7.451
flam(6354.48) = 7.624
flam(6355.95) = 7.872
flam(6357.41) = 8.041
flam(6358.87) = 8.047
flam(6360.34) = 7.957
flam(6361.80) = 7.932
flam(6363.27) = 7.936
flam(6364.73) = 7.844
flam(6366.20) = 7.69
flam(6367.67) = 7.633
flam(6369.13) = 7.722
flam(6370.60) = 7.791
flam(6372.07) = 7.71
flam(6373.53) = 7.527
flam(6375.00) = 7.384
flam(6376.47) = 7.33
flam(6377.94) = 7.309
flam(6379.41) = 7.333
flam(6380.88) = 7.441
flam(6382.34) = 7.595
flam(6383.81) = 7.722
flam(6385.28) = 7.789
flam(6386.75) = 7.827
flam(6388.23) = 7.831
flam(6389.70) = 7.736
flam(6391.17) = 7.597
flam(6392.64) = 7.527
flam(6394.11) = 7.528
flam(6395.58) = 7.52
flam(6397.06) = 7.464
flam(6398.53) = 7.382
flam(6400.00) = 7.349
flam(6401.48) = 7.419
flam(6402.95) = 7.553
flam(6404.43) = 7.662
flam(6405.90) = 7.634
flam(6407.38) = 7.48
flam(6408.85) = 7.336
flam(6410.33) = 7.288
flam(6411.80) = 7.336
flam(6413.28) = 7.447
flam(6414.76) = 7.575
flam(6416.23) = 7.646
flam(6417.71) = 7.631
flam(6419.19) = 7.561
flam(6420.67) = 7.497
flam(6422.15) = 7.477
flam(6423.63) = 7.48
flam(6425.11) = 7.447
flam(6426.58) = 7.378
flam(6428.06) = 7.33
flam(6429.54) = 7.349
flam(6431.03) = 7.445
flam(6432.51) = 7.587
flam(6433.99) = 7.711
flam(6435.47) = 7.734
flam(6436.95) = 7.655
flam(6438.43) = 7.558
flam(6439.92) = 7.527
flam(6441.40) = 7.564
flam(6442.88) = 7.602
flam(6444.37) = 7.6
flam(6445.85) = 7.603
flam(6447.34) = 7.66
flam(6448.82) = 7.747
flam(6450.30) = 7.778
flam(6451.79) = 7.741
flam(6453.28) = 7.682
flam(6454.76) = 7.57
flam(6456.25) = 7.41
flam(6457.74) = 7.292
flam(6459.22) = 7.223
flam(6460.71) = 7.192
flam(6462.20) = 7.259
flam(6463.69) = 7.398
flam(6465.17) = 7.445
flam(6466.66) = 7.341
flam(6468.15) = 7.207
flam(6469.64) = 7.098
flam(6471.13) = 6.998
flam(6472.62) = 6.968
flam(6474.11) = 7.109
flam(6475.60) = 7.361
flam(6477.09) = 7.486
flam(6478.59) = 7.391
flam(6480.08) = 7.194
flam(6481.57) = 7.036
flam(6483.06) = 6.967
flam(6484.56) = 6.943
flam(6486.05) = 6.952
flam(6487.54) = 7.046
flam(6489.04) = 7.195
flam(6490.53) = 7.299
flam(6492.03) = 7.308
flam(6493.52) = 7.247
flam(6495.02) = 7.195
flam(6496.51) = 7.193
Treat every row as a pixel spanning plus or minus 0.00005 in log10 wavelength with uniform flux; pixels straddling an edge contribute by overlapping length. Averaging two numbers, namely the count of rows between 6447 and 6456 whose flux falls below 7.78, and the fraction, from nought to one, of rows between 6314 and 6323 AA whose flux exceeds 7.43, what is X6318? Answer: 3.50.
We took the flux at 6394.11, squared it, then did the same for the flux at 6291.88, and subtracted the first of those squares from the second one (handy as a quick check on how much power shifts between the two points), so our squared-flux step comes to 11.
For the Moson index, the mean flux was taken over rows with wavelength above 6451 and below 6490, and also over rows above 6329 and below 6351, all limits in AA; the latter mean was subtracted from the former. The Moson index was -0.33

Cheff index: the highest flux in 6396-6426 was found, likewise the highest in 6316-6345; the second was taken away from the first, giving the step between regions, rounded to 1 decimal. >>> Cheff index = -0.7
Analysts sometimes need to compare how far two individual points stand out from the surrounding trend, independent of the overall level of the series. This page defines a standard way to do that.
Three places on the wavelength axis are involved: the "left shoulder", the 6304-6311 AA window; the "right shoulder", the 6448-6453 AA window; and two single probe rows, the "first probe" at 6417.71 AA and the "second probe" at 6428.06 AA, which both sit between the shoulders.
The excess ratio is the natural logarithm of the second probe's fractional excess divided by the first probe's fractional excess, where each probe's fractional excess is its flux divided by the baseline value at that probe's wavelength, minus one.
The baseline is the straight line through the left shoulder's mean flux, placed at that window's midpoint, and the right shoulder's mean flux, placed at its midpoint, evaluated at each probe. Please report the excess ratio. 2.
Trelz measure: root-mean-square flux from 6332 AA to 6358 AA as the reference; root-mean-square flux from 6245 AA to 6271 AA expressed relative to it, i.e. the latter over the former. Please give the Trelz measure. 1.04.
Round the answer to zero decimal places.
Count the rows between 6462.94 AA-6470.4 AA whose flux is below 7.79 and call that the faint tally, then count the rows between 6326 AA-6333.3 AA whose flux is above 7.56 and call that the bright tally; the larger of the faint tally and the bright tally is 5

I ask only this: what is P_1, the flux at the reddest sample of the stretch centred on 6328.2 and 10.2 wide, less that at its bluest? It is -1.2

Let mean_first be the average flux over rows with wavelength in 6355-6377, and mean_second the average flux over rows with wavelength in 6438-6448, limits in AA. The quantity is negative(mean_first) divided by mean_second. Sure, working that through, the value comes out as -1.02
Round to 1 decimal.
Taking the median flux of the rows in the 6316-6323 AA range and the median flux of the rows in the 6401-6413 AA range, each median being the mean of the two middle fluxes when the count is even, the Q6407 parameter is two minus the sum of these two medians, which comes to -13.6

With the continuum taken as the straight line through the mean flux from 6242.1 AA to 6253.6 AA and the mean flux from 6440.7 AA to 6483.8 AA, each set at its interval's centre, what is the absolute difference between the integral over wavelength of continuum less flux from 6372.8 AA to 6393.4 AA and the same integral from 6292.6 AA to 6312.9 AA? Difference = 1.9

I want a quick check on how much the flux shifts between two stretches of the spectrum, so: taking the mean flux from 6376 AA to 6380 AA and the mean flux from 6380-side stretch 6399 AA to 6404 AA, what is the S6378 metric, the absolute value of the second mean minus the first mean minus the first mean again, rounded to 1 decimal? 7.2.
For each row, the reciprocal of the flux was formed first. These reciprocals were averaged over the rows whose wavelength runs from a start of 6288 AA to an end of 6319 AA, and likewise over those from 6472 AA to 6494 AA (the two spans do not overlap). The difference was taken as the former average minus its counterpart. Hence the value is -0.012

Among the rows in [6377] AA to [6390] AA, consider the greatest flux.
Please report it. 7.831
